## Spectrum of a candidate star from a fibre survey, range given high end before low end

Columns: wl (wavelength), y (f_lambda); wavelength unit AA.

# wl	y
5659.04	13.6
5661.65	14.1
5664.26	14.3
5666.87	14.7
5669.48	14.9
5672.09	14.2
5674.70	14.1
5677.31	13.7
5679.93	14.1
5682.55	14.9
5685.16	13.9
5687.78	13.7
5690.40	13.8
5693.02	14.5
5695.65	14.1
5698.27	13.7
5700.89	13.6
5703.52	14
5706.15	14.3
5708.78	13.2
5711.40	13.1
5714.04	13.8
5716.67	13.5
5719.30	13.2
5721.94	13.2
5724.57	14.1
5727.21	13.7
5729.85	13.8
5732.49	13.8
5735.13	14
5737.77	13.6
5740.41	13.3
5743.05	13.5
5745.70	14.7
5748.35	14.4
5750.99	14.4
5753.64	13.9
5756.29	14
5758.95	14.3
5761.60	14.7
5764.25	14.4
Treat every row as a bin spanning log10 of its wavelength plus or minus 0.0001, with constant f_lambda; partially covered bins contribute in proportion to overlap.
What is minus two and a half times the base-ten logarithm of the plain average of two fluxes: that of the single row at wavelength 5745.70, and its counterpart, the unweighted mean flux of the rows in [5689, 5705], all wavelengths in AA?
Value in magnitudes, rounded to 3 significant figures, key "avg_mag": -2.89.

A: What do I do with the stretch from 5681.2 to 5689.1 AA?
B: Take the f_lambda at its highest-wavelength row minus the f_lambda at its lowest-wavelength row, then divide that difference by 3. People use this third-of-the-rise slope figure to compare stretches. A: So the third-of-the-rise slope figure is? -0.40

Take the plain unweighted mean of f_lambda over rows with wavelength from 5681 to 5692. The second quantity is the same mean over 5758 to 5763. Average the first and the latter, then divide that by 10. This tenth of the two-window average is 1.43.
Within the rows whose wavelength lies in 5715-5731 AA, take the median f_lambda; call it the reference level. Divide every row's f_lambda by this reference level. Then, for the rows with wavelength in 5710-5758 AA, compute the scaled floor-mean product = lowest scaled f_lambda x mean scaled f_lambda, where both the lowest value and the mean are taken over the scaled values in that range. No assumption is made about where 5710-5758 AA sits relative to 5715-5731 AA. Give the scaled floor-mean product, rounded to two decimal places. 0.98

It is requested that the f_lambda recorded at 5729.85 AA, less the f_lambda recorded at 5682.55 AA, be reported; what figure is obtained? -1.1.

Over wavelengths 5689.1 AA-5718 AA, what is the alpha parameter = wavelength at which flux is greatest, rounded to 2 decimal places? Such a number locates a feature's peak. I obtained 5693.02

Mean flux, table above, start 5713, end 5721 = 13.5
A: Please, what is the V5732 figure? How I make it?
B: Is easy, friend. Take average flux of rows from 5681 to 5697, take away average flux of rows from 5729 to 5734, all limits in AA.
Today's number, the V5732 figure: 0.3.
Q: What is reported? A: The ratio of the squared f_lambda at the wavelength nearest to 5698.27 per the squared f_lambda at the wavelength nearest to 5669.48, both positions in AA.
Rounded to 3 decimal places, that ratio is 0.845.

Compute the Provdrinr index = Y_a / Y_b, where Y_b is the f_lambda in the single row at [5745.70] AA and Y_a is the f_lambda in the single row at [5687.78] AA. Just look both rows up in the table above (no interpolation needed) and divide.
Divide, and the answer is 0.93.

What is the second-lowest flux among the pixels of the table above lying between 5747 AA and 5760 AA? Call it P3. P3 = 14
